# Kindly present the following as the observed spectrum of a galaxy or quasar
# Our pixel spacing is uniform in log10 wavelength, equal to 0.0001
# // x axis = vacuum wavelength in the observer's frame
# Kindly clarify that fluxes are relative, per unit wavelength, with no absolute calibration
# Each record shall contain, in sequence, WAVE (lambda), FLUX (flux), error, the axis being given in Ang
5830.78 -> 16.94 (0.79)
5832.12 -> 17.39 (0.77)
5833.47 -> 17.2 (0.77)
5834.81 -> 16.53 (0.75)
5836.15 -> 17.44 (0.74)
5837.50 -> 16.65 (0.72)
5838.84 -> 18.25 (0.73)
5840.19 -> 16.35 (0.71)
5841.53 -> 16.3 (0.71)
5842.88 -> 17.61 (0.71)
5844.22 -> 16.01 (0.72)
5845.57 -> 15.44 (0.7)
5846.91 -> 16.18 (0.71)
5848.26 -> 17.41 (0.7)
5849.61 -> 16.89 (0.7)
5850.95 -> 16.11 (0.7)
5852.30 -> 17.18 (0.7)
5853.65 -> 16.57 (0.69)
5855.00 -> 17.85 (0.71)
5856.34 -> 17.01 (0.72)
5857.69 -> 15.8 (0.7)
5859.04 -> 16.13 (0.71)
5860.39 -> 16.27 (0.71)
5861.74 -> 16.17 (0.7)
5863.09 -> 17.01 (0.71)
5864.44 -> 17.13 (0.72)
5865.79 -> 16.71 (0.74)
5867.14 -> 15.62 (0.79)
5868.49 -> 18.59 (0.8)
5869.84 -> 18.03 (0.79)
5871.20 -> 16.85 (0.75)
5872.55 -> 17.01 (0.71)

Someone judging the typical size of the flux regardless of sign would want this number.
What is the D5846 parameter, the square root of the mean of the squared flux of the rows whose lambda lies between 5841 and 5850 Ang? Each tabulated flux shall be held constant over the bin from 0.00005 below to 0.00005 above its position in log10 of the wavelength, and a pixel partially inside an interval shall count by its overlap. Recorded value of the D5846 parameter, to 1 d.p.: 16.6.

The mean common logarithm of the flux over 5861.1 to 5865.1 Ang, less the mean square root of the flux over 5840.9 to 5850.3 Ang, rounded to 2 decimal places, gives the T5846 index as -2.84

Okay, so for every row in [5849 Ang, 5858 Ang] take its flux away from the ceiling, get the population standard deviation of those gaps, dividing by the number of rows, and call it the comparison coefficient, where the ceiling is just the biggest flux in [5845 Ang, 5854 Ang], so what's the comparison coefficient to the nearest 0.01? 0.64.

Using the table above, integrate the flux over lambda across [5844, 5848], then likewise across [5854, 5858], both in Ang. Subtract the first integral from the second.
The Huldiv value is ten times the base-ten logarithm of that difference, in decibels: 6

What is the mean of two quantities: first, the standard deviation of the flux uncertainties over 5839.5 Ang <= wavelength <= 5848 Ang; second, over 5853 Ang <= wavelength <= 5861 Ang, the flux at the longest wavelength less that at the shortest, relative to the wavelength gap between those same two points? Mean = -0.02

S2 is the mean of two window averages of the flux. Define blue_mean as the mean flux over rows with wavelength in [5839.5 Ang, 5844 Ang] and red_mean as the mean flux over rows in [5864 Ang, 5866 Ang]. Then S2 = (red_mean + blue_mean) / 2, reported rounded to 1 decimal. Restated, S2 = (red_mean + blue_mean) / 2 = 16.8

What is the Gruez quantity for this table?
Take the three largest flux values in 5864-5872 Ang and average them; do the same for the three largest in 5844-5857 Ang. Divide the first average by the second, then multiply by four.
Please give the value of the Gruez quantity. 4.10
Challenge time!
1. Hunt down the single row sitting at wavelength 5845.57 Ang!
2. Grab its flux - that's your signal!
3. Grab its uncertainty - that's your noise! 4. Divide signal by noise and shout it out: 22.1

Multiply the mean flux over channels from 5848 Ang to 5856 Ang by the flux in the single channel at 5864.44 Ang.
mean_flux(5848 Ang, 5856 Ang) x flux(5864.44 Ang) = 291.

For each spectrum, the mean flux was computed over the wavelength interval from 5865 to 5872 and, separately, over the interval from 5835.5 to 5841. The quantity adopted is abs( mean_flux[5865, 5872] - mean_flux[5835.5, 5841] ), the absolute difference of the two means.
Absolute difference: 0.01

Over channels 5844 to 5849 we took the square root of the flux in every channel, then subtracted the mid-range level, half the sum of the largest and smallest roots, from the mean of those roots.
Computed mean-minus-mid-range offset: -0.020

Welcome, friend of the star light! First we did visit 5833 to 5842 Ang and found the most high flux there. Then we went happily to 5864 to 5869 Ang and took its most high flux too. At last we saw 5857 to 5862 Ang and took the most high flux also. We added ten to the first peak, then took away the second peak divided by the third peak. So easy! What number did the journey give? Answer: 27.1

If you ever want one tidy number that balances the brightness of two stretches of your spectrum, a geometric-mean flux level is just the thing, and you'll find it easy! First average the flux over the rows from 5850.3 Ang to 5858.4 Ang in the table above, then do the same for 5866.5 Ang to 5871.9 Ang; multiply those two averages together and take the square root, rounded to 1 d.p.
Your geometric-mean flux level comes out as 17.0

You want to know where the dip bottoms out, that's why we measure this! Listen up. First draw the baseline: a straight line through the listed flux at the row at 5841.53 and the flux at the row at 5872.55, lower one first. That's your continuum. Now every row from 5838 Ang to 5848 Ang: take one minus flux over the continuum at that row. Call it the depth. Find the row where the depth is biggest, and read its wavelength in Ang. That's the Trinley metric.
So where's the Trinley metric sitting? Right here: 5845.57 Ang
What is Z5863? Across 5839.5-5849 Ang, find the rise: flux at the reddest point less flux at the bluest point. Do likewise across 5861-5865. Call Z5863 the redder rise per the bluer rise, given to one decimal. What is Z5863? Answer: 0.9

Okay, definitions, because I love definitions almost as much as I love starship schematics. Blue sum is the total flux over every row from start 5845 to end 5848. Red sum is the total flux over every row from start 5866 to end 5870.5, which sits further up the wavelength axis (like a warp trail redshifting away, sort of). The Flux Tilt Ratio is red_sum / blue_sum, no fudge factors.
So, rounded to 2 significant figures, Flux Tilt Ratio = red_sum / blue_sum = 1.7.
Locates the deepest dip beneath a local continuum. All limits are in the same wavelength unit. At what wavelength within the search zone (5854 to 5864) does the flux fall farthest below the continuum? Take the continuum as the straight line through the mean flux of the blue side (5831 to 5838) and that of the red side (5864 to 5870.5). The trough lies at 5857.69 Ang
